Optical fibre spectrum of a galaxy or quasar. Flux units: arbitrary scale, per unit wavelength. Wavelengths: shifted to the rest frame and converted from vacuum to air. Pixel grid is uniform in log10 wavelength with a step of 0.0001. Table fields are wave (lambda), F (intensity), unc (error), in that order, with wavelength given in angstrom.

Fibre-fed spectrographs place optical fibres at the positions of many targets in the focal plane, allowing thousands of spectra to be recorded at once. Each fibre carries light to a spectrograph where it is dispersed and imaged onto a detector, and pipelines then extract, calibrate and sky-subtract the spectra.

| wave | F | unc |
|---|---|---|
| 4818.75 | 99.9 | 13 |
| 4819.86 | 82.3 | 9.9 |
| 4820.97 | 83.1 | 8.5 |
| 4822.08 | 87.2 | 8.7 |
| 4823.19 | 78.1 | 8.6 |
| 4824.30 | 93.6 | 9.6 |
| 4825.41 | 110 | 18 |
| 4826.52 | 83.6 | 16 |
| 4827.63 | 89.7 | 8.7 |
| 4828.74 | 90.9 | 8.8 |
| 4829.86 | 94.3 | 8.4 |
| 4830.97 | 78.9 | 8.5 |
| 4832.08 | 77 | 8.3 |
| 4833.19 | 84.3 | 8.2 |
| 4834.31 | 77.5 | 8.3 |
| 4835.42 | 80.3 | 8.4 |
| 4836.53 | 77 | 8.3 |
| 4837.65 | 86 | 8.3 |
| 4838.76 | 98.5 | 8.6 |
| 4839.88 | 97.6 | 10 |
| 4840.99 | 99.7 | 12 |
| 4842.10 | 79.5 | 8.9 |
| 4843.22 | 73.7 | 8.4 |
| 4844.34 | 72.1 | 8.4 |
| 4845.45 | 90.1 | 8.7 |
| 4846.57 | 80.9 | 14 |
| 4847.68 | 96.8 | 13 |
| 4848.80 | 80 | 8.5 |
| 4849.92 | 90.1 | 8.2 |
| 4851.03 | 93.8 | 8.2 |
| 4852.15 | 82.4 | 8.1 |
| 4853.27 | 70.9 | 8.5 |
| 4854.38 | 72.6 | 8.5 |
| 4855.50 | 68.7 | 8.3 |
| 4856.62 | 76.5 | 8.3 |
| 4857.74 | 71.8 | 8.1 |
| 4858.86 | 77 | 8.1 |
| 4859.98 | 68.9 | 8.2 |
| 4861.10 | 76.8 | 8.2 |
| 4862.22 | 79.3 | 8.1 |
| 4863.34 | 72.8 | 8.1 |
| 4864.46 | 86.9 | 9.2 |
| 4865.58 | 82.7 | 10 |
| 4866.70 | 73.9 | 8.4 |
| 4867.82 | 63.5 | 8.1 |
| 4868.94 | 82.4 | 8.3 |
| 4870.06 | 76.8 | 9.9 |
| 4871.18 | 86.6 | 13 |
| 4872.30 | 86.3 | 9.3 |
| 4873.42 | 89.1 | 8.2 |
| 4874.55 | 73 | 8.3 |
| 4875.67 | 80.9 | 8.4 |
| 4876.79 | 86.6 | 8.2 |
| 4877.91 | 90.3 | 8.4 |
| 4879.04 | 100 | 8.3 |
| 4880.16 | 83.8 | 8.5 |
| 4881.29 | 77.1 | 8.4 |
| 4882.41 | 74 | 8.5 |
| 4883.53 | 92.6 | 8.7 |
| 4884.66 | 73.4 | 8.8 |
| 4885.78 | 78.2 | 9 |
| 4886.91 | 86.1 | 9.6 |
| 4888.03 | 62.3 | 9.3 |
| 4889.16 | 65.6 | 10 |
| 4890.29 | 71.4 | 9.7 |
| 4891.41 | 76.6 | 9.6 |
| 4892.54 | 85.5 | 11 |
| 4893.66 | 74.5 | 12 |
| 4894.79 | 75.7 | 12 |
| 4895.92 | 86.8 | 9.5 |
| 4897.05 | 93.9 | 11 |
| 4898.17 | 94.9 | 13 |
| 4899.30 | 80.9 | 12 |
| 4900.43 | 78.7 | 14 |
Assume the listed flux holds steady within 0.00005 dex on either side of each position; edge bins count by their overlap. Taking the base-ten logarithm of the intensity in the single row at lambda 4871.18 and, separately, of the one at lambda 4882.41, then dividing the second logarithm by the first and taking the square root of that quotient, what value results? 0.98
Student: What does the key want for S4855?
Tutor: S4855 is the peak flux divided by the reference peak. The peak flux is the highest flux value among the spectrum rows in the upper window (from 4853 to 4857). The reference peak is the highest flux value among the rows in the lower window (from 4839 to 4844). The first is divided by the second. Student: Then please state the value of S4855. 0.77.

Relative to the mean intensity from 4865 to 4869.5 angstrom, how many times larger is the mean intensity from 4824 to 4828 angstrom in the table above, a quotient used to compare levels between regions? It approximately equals 1.25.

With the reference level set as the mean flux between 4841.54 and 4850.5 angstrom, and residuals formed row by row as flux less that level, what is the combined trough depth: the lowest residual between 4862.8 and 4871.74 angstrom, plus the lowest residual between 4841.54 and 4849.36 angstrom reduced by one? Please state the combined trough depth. -31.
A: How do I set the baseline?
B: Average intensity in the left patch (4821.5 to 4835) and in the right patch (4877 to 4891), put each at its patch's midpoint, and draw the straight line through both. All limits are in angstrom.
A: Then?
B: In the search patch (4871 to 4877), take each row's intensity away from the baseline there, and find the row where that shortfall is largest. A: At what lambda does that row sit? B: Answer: 4874.55 angstrom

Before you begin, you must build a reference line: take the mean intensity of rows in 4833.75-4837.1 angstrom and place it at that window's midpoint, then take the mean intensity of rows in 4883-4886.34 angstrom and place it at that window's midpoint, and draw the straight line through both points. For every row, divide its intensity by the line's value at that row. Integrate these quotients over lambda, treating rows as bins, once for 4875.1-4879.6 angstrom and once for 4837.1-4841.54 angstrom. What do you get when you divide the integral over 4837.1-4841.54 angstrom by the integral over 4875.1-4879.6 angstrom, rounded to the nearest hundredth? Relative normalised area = 1.09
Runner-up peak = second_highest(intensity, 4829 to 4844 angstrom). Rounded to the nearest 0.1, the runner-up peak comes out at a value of 98.5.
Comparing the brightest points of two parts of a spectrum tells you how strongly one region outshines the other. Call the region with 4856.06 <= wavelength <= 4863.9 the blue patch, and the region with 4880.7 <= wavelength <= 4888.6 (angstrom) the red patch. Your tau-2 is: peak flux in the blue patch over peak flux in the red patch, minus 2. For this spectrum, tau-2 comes -1.14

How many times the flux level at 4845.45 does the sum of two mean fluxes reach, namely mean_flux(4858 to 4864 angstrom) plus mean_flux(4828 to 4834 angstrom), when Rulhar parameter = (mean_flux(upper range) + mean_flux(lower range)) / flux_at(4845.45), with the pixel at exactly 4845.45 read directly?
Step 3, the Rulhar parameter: 1.8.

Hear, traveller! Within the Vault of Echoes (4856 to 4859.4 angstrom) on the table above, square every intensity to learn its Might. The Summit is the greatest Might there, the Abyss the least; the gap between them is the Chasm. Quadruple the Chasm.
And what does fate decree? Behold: 3095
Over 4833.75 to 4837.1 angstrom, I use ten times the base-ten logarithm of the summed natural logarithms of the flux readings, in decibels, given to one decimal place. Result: 11.2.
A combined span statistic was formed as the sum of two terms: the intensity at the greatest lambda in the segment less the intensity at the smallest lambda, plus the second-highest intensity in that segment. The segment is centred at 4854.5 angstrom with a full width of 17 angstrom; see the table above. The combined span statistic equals 92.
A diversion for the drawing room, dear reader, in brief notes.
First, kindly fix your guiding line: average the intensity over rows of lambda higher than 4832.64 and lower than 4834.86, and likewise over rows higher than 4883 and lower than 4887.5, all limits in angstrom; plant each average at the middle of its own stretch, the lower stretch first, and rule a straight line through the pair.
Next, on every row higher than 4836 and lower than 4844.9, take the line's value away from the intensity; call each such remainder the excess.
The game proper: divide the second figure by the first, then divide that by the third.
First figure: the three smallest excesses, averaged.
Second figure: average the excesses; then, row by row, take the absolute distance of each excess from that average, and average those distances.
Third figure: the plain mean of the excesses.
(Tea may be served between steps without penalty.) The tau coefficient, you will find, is -0.3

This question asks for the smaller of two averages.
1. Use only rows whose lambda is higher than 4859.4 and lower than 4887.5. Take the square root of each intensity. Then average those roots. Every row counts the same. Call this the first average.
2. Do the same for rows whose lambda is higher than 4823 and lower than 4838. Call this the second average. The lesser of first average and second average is 8.98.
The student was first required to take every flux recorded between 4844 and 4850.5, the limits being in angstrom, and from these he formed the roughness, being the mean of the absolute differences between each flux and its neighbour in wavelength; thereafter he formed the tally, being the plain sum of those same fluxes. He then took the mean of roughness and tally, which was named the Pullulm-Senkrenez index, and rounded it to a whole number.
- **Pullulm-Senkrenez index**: 262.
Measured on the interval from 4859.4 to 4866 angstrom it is 237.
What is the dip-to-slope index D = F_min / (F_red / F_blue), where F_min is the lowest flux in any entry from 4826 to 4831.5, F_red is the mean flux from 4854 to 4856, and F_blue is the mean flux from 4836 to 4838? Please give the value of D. 91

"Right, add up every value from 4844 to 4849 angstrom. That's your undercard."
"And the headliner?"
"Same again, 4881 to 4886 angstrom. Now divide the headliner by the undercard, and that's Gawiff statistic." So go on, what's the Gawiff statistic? 0.941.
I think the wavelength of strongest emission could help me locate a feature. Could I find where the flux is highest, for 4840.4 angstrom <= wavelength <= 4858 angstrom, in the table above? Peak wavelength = 4840.99 angstrom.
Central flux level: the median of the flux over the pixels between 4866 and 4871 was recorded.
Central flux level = 75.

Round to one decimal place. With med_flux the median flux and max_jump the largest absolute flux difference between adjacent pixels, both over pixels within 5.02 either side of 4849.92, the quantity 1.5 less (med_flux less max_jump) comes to -64.1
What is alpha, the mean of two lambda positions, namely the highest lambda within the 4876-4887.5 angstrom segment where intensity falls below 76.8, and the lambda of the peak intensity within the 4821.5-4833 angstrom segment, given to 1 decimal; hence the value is 4855.0 angstrom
